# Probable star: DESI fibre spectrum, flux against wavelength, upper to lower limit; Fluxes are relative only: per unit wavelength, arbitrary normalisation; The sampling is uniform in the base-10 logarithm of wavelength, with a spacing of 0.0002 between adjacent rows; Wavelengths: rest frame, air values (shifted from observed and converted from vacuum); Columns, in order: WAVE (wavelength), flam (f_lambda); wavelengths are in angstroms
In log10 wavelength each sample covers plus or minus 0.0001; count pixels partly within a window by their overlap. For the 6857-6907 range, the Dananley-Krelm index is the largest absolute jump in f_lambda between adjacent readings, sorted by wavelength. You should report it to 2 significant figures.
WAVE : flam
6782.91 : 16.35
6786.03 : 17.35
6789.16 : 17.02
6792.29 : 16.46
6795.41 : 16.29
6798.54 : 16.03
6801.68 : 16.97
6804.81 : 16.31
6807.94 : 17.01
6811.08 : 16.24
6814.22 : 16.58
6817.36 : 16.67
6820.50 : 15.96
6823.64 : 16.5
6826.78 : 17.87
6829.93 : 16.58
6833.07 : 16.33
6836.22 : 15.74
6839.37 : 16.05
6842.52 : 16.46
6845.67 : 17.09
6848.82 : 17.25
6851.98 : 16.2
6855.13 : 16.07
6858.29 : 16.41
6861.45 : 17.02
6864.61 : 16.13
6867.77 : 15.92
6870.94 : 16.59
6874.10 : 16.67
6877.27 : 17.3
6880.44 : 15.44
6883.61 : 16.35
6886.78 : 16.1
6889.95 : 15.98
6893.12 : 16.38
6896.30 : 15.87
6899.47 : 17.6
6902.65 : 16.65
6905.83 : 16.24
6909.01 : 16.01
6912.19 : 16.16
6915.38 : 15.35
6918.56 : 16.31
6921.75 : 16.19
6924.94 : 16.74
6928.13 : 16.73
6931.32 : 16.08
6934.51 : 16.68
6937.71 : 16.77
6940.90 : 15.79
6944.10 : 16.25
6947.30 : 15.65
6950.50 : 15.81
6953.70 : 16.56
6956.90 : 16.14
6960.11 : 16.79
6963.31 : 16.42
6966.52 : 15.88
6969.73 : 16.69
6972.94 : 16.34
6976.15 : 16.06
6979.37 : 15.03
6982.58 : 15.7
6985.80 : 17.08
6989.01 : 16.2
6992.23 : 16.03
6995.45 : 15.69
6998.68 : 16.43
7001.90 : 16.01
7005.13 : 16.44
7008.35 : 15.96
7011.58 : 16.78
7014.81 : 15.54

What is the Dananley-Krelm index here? 1.9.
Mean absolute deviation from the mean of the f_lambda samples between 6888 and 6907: 0.448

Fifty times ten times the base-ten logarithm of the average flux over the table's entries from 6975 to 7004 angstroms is 602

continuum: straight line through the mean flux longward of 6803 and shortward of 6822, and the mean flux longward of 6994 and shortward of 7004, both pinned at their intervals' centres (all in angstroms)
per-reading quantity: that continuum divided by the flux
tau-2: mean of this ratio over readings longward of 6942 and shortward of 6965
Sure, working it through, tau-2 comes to 1.00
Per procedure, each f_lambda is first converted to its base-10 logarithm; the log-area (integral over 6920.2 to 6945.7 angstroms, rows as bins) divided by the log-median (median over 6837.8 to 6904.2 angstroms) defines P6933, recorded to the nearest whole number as 26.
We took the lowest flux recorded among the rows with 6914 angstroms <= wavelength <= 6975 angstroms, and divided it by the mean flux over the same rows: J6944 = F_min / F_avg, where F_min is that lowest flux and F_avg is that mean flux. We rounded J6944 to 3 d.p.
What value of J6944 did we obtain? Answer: 0.943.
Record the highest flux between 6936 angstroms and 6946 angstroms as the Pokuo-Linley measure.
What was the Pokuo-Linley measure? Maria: 16.77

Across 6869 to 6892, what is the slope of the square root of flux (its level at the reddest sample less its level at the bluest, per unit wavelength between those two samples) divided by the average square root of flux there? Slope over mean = -0.0010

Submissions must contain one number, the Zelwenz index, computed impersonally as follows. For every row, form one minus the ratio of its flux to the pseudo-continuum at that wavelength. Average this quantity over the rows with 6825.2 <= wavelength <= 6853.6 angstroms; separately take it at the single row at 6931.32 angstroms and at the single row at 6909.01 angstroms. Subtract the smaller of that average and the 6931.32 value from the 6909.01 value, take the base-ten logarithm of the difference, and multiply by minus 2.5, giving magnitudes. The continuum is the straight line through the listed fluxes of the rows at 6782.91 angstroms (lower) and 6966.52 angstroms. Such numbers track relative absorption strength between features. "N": 3.9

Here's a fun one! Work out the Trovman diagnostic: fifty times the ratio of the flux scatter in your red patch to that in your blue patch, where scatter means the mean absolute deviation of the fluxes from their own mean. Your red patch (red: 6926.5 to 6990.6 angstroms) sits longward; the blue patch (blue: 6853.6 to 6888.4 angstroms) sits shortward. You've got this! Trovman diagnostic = 50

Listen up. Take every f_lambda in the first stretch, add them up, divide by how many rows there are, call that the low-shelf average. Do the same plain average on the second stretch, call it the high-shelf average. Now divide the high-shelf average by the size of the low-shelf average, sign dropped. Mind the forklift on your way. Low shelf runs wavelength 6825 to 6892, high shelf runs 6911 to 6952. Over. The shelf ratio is 0.984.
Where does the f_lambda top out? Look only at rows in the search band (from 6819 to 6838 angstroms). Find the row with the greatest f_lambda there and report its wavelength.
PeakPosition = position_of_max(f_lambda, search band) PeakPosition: 6826.78 angstroms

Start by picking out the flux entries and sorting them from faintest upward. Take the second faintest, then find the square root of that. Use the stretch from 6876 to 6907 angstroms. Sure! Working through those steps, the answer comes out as 3.98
